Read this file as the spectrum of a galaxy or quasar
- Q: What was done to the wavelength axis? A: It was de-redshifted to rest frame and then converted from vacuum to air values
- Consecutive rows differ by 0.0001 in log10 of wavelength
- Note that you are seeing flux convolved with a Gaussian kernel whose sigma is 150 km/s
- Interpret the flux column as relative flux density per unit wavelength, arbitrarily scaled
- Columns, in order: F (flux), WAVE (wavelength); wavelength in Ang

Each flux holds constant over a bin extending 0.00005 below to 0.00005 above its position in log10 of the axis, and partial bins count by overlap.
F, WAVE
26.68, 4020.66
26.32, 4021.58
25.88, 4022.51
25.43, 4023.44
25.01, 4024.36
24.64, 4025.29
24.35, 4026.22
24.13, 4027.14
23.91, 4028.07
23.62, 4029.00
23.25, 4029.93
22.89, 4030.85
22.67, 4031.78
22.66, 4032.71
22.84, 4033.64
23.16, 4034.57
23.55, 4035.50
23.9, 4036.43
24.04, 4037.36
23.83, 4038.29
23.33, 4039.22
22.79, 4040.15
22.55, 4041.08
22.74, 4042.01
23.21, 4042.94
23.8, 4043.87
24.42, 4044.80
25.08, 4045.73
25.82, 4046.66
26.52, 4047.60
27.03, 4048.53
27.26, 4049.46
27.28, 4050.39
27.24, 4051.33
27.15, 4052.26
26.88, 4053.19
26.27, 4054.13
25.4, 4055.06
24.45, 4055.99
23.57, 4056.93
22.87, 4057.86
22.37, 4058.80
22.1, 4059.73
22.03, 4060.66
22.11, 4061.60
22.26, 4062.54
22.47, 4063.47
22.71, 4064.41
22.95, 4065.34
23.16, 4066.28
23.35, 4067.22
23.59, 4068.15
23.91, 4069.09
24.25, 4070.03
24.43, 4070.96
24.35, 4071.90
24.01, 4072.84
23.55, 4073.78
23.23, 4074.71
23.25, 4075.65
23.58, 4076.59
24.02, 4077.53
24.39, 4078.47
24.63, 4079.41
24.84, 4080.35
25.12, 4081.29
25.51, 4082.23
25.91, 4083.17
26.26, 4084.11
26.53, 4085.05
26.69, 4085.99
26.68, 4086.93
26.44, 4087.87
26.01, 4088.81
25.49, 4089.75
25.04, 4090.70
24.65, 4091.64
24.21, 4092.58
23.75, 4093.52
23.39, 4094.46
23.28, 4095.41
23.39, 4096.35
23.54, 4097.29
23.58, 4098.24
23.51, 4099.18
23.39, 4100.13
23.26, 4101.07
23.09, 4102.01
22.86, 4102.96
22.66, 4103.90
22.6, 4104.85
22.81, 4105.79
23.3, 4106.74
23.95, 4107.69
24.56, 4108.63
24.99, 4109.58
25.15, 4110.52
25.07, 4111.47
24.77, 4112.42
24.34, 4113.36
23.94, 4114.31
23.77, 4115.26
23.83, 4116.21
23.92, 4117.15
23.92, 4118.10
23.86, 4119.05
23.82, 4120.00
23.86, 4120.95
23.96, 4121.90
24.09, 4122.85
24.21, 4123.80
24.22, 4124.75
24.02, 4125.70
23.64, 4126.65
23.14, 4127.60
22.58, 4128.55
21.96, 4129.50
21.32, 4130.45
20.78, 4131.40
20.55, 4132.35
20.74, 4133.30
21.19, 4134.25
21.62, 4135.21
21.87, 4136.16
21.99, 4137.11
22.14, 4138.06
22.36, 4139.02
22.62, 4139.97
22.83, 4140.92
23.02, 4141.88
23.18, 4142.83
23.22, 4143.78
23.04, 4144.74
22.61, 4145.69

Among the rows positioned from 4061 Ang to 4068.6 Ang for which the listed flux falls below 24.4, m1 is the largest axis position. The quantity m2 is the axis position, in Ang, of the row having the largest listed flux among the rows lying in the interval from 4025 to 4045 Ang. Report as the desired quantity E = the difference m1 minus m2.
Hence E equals 42.9 Ang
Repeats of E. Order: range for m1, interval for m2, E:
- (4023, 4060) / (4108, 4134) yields -50.8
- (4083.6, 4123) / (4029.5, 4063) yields 72.5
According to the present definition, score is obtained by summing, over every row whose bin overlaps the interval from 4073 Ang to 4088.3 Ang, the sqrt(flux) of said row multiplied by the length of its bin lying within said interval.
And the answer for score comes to 77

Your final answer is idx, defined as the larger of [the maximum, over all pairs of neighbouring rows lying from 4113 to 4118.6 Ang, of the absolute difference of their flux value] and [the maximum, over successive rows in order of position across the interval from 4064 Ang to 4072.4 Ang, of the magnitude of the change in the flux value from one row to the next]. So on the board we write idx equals 0.400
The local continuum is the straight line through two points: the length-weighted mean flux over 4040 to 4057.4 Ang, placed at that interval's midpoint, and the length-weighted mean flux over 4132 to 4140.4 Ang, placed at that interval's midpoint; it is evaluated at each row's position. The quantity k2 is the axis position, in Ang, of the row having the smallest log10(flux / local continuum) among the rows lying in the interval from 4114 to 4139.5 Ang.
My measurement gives 4132.35 Ang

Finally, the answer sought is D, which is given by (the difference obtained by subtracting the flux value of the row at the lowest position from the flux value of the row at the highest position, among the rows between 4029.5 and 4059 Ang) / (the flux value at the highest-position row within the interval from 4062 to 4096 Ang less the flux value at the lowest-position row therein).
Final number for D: -0.9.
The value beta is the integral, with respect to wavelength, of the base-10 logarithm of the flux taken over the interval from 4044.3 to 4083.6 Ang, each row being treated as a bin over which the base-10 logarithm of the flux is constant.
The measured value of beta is 54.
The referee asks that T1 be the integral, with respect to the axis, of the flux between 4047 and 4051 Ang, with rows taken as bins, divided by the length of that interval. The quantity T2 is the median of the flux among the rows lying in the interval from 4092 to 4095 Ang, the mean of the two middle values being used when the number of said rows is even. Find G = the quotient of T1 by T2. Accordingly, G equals 1.13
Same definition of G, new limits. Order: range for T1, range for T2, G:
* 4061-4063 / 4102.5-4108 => 0.97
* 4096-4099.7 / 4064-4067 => 1.02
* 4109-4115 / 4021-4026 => 0.97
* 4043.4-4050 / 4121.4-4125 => 1.07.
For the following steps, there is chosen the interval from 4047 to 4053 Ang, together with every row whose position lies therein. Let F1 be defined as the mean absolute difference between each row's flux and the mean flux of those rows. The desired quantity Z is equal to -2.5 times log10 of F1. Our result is 1.7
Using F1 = 0.20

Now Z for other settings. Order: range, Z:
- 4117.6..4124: 2.4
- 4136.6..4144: 1.0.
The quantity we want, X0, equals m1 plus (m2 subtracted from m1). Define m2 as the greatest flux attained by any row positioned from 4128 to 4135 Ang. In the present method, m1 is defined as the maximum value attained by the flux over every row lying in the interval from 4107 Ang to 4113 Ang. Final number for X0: 28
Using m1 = 25.15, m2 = 22.58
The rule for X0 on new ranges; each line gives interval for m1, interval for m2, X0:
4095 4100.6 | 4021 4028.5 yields 21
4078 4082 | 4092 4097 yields 26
